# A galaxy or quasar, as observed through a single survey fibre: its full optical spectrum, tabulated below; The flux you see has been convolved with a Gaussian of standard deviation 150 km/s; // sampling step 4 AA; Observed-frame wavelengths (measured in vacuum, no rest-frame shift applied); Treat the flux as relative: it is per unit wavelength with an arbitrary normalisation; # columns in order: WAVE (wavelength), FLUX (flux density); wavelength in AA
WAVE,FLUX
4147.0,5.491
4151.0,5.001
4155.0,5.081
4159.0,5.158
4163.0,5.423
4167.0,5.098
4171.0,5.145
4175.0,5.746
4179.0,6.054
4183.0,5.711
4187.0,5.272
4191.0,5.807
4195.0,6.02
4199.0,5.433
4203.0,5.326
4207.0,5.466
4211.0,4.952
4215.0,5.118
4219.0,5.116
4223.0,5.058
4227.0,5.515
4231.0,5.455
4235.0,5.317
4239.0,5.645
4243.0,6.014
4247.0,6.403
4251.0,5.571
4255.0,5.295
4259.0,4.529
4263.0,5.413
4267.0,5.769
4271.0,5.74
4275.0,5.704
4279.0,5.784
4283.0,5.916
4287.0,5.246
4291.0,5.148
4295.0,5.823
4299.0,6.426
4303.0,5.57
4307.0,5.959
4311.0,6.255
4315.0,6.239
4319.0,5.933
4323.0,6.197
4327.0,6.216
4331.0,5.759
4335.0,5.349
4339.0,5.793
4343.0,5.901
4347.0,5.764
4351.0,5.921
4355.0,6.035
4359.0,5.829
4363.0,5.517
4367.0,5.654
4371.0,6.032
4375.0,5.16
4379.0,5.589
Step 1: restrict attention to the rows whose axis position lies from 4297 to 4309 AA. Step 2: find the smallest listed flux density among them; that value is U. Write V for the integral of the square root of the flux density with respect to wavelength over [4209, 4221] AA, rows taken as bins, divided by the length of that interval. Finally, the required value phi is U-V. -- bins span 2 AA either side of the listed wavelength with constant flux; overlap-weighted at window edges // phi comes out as 3.32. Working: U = 5.57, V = 2.25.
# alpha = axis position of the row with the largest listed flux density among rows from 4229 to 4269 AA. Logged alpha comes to 4247.0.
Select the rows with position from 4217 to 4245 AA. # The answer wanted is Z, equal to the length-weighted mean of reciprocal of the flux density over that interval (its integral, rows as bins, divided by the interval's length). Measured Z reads 0.184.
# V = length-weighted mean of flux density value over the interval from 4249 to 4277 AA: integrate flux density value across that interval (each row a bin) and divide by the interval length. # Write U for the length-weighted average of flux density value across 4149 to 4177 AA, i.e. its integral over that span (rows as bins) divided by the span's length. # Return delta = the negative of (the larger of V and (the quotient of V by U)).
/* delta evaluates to -5.4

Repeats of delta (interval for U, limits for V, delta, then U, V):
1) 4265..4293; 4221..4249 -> -5.6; 5.62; 5.6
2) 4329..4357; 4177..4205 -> -5.7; 5.79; 5.7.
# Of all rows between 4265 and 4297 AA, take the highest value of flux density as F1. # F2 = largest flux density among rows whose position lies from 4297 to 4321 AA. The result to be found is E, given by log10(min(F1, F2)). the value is 0.772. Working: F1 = 5.916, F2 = 6.426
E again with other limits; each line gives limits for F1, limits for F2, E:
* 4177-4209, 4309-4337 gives 0.782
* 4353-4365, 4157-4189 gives 0.781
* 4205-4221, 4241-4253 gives 0.738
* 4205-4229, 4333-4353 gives 0.742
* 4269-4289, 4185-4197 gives 0.772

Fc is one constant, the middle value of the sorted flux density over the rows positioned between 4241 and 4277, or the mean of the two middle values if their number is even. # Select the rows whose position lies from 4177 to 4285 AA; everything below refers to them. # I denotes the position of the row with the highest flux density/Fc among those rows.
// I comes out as 4247.0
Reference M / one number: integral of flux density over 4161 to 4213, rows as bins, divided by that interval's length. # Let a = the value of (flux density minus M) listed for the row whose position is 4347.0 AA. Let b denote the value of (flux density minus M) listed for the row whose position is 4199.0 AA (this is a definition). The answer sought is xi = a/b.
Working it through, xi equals -4.2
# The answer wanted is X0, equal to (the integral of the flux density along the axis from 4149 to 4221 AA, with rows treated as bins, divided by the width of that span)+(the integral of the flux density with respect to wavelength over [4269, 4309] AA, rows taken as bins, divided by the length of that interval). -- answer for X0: 11.1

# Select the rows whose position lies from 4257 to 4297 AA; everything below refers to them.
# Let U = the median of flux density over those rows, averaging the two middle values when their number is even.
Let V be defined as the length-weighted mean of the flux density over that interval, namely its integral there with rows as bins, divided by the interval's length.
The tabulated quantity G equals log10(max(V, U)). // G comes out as 0.758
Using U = 5.7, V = 5.51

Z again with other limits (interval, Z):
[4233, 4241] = 0.183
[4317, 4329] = 0.164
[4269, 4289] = 0.176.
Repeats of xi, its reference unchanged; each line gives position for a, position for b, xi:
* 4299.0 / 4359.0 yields 2.8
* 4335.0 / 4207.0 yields 4.9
